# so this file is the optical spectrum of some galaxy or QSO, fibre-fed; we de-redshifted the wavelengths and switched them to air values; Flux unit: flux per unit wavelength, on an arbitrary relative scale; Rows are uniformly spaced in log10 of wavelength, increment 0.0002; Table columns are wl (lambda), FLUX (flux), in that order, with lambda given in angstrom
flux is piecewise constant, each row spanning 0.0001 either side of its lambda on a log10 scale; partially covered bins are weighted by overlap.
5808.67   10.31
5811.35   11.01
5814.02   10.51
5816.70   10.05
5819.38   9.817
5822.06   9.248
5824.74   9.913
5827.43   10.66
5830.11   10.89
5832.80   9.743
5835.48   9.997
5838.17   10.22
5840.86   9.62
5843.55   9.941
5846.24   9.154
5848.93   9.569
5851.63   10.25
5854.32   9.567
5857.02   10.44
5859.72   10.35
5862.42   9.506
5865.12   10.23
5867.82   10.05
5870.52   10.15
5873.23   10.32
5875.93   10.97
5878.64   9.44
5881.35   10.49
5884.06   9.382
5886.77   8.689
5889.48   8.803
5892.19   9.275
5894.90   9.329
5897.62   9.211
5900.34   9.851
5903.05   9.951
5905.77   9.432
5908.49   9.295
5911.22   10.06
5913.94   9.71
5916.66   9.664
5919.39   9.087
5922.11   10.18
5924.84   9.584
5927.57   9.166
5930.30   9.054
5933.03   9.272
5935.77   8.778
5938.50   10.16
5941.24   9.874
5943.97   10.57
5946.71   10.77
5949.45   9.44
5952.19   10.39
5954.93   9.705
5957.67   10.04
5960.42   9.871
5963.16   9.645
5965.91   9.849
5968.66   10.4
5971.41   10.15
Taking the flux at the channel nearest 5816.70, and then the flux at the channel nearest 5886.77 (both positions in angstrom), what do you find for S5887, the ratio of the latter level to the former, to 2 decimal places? 0.86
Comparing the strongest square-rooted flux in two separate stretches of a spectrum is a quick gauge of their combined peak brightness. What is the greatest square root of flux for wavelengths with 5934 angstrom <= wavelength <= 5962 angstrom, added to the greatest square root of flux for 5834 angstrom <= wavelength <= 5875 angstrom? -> 6.51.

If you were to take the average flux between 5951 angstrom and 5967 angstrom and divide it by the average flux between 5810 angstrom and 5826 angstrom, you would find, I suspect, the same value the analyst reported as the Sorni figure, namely 0.98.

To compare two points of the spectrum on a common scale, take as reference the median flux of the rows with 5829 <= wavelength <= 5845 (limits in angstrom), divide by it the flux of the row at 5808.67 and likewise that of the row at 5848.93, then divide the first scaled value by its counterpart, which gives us 1.08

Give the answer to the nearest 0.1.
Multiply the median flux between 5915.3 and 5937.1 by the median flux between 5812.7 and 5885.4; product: 92.7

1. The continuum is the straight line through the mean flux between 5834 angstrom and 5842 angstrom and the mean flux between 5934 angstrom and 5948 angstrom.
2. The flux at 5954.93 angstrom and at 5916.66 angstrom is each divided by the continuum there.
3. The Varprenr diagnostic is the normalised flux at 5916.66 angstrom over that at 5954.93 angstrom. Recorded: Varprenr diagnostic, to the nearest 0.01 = 1.00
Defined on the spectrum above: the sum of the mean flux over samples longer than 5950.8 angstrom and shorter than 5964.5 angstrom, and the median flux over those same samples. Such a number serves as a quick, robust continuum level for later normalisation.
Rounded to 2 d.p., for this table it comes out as 19.80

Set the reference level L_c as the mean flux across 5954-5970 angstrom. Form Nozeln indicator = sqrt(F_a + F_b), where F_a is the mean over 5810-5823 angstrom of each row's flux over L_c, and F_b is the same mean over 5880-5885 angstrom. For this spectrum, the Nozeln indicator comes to 1.42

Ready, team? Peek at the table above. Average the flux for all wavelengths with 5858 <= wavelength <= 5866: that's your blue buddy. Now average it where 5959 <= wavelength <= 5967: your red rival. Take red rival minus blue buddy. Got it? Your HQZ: -0.2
